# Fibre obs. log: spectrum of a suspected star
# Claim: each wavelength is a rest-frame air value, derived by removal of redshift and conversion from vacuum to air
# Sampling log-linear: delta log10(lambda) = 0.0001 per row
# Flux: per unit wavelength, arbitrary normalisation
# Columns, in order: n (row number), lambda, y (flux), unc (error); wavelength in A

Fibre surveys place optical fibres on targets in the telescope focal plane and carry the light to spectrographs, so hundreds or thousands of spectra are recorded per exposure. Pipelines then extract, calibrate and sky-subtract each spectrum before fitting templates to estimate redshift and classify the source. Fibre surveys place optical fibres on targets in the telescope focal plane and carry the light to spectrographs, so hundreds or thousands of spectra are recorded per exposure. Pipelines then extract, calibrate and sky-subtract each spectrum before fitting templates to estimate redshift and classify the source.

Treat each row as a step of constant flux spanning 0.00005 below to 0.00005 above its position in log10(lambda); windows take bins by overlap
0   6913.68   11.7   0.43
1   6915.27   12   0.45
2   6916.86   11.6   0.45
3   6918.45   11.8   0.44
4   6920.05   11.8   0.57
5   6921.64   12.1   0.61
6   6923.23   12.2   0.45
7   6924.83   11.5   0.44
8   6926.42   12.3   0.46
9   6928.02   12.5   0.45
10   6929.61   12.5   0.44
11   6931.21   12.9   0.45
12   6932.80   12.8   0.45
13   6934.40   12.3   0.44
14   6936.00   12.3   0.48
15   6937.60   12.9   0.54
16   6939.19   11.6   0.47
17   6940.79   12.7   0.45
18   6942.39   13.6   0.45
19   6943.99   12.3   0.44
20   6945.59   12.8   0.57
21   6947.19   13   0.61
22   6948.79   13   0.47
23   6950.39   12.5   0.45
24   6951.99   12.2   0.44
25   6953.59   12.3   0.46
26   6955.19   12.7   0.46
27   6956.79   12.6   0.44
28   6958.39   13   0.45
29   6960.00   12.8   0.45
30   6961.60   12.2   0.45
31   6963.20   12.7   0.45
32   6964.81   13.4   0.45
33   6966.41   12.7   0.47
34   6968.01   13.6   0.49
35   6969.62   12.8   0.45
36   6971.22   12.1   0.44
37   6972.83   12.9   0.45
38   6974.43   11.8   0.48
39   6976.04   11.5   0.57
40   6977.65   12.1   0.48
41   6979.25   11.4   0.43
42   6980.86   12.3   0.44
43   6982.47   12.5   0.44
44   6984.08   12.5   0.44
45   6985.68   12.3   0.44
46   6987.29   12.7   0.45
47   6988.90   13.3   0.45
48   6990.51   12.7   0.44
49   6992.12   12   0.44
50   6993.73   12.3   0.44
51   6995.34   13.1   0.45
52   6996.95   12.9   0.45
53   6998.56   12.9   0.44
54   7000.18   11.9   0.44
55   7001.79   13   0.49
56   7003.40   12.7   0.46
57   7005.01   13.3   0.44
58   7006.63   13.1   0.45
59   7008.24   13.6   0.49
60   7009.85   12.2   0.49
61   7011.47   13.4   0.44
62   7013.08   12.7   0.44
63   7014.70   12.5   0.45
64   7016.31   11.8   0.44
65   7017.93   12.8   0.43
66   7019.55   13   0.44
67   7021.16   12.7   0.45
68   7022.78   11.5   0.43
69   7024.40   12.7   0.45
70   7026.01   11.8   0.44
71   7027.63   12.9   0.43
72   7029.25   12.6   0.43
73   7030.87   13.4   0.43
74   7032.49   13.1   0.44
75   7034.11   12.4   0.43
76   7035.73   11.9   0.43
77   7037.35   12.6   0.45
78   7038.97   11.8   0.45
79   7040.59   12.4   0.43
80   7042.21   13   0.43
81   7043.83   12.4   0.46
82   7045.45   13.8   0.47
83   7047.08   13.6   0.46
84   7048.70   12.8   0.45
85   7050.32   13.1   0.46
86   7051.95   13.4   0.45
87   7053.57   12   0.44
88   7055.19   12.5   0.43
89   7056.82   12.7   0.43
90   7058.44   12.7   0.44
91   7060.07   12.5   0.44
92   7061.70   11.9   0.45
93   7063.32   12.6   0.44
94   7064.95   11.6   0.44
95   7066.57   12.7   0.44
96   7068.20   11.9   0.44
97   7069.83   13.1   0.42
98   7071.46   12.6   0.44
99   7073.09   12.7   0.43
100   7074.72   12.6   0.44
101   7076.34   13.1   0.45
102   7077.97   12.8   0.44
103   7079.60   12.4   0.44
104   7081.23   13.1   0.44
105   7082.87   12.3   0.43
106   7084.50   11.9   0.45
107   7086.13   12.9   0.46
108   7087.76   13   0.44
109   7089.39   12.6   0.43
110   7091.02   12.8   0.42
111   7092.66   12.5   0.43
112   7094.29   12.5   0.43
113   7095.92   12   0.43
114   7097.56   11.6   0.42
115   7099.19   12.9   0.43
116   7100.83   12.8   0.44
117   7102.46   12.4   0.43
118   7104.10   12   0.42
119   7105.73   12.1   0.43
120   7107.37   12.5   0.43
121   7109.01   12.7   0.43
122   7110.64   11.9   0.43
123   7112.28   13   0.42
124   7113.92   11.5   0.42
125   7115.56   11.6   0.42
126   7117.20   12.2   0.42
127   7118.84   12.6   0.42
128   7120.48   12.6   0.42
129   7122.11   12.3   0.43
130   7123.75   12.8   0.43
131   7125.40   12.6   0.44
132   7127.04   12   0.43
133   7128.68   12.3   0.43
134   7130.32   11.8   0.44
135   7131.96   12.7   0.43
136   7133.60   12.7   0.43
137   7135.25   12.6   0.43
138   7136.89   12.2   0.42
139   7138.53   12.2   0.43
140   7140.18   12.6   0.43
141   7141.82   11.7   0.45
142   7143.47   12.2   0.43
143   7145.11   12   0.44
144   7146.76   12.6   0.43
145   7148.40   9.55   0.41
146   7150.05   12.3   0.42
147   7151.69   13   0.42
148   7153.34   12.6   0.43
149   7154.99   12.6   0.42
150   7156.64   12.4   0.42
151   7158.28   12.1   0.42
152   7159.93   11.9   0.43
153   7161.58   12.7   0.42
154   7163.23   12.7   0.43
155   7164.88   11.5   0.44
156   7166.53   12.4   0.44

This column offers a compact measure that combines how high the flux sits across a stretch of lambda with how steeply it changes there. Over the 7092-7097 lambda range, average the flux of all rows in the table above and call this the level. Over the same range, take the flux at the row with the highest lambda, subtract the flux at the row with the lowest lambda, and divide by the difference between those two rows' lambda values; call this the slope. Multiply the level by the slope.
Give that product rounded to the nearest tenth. -1.9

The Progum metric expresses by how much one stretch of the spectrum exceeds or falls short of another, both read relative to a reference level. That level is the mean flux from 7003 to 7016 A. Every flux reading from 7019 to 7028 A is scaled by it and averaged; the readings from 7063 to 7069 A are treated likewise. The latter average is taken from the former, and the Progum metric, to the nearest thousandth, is 0.018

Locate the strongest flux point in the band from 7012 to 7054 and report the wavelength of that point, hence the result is 7045.45 A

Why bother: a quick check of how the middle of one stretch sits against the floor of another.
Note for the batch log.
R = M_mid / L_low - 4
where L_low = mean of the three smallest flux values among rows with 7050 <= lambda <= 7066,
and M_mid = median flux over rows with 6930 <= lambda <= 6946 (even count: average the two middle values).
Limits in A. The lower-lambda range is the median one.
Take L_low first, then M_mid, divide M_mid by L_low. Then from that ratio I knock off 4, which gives -2.92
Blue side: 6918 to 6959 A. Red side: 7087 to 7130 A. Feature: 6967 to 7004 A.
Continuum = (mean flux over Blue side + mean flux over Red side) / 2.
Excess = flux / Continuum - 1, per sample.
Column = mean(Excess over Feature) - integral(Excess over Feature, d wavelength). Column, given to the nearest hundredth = -0.20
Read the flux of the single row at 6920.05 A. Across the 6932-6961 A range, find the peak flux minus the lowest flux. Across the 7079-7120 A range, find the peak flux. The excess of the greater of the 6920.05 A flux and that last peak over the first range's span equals 11.1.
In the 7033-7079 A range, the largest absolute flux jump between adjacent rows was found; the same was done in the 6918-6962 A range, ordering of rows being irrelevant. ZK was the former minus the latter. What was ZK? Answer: 0.10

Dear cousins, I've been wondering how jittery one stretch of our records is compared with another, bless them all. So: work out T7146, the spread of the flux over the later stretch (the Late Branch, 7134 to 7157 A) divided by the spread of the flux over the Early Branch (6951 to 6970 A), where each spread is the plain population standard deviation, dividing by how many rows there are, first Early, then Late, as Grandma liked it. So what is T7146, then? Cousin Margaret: 1.9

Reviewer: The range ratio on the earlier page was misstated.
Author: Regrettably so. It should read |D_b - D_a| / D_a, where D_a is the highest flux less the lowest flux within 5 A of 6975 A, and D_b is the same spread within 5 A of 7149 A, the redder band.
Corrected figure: 1.30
